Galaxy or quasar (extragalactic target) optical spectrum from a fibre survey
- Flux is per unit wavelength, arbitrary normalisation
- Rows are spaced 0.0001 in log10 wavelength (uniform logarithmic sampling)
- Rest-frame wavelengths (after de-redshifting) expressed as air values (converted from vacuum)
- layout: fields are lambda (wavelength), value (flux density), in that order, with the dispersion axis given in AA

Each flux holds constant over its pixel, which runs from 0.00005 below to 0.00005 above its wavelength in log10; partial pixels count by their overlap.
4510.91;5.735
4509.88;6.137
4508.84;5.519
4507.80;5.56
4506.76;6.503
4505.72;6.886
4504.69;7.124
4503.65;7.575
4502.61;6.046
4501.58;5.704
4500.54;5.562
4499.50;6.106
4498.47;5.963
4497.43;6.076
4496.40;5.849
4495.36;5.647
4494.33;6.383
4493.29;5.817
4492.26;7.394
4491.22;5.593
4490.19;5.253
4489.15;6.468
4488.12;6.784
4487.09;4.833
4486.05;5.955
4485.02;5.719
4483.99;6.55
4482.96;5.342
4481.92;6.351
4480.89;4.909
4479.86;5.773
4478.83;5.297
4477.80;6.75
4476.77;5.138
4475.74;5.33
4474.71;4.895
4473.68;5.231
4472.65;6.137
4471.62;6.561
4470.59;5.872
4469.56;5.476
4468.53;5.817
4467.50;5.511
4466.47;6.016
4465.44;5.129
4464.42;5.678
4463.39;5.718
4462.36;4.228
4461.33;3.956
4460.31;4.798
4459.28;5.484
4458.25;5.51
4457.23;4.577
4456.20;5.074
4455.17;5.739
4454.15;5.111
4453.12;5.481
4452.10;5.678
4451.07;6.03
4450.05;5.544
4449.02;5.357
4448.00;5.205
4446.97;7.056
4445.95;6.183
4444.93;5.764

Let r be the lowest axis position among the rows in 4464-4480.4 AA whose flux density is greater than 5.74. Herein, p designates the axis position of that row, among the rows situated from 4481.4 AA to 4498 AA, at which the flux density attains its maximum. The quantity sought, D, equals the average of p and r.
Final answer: 4479.4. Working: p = 4492.26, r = 4466.47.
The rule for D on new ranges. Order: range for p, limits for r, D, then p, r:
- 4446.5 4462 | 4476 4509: 4462.4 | 4446.97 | 4477.80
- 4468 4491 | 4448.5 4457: 4469.6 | 4488.12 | 4451.07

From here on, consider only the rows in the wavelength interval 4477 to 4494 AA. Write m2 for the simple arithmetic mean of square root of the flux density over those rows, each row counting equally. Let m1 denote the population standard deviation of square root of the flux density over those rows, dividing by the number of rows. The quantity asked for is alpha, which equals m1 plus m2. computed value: 2.57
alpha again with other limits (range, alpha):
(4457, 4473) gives 2.47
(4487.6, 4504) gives 2.60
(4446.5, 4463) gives 2.45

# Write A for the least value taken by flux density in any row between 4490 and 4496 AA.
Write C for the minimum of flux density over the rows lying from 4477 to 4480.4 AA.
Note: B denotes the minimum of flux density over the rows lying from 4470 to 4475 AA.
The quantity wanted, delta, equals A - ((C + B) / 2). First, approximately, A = 5.253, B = 4.895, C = 5.297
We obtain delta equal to 0.2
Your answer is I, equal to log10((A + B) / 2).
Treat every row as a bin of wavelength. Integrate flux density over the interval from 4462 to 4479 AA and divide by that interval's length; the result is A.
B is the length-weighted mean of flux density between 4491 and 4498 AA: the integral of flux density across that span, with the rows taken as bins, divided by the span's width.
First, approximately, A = 5.59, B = 6.12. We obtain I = 0.768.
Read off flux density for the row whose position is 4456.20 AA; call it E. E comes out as 5.074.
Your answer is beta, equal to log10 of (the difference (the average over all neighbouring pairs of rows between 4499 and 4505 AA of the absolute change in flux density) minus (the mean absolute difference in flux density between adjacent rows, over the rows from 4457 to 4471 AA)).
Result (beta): -1.38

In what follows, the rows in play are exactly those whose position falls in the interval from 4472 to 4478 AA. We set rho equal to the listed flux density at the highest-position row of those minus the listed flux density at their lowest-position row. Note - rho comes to 0.61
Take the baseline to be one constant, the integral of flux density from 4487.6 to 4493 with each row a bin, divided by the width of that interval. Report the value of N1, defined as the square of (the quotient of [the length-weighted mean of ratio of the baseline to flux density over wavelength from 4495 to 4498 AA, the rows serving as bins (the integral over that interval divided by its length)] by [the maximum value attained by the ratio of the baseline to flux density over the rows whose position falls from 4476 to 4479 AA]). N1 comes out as 0.77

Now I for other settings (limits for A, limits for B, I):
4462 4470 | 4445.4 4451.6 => 0.754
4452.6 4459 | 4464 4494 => 0.742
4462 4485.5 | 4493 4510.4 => 0.770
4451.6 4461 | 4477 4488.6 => 0.743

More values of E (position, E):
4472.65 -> 6.137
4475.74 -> 5.33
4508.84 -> 5.519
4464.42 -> 5.678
